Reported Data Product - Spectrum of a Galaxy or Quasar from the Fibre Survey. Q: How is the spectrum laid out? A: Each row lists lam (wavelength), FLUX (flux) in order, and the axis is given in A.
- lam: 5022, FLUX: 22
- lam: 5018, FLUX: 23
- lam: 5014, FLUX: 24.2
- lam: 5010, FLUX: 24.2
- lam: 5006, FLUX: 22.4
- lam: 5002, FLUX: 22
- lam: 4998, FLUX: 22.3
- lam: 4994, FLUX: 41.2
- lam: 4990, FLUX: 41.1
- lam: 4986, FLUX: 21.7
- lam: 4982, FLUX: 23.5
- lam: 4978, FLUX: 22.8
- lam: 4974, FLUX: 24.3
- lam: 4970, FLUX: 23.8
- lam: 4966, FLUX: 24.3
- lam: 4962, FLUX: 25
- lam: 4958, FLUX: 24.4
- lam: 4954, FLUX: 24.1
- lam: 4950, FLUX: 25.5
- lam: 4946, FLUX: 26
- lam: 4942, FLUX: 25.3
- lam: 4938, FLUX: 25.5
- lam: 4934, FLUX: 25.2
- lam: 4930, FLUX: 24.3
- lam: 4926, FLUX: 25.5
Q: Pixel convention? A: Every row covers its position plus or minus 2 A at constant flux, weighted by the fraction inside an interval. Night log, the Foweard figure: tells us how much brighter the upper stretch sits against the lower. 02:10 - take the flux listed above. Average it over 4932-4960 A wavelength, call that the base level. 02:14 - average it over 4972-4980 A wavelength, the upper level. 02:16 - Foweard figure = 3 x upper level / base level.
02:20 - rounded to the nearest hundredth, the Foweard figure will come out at 2.81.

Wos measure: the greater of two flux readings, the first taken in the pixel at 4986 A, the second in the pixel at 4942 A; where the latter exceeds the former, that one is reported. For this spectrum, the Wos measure 25.3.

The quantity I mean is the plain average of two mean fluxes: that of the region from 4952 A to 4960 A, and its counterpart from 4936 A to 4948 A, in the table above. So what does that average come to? 24.9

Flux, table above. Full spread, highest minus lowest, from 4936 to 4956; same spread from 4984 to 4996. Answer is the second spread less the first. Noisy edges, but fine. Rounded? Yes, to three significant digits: 17.6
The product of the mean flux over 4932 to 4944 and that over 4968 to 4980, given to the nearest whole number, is 599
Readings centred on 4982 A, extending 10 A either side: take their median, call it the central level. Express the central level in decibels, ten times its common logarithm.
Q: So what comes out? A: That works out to 13.7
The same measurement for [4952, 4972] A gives 13.9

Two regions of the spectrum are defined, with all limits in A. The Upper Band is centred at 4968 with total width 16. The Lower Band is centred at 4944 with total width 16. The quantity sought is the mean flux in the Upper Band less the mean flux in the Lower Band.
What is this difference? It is -1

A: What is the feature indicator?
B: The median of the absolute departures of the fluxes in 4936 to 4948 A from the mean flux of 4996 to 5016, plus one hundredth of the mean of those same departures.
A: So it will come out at 2.5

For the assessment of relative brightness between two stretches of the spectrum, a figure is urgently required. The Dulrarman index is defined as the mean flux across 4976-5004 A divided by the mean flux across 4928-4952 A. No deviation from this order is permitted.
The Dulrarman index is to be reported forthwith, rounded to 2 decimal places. 1.10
